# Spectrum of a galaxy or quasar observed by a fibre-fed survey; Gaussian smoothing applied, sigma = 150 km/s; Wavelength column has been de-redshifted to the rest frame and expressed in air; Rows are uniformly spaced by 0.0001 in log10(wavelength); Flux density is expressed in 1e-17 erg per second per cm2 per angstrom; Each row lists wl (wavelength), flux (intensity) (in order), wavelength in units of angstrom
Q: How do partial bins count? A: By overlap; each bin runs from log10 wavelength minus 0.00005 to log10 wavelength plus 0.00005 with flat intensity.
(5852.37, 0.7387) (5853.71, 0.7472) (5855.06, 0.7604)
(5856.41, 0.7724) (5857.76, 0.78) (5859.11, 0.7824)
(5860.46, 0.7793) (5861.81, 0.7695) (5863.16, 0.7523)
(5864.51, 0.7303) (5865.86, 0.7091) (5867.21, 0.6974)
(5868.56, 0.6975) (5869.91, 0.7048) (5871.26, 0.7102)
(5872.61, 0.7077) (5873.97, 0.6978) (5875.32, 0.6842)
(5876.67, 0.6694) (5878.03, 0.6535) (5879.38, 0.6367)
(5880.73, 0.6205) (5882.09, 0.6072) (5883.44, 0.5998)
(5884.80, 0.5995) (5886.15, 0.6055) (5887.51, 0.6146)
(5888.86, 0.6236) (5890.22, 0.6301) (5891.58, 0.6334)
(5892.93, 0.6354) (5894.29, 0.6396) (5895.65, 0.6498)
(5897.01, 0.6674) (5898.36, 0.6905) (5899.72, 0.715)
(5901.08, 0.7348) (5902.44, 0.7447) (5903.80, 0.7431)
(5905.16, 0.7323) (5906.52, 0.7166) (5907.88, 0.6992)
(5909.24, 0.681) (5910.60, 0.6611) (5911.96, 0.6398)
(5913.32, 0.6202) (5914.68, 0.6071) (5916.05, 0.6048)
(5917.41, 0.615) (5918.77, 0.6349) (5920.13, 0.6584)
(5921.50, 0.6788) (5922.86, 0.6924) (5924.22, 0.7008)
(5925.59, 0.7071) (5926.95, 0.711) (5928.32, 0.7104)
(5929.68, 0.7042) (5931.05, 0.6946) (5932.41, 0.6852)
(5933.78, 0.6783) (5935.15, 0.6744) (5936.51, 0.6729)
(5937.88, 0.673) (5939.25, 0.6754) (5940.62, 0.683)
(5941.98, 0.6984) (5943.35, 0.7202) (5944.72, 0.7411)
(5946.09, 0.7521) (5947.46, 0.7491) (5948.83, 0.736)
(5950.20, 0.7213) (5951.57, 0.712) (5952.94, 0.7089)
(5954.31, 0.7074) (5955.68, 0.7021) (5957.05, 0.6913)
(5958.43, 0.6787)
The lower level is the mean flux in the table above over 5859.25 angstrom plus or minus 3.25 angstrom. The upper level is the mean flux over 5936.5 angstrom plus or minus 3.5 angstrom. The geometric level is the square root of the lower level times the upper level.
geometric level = 0.72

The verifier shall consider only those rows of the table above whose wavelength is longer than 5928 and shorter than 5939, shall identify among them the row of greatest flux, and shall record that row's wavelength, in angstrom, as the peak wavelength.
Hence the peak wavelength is 5928.32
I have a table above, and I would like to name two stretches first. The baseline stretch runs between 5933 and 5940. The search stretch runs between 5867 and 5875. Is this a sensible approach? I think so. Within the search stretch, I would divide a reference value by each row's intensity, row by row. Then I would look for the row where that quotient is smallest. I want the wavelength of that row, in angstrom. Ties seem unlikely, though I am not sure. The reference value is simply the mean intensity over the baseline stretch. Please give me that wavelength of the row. 5871.26 angstrom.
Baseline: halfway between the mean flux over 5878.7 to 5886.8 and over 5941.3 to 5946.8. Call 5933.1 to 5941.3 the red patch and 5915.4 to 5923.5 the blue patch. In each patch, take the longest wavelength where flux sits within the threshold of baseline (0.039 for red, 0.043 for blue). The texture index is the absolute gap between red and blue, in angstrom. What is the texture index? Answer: 17.8 angstrom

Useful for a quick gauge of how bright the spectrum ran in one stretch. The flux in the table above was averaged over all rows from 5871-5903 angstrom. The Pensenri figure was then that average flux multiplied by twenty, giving 13.1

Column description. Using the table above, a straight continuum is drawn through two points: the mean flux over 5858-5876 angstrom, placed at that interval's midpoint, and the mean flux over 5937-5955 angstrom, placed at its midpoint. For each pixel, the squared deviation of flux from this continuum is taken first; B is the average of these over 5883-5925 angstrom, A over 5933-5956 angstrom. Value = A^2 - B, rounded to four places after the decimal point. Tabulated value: -0.0056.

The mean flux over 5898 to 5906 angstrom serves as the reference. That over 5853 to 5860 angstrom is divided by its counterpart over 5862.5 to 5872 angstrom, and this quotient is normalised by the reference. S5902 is 1.48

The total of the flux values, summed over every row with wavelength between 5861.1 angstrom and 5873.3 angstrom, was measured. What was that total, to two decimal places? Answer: 6.48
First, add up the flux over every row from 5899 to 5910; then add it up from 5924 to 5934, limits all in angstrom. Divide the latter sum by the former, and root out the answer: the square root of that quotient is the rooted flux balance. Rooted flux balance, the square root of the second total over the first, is 0.98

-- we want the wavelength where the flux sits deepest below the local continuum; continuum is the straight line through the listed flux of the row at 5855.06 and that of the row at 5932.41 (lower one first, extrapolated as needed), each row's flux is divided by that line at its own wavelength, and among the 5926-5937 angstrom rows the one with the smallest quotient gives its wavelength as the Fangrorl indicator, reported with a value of 5936.51 angstrom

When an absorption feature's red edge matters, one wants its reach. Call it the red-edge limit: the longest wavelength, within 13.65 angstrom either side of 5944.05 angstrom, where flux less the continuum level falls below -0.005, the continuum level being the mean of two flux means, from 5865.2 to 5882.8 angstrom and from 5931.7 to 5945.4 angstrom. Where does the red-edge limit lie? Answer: 5939.25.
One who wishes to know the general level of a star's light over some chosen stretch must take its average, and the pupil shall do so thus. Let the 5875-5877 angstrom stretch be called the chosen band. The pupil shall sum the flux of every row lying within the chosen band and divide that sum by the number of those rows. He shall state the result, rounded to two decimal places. 0.68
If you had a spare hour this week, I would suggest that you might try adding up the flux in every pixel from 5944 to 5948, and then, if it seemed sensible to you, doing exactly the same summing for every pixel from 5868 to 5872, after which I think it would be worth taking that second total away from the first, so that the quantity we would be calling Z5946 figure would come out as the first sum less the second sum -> 0.13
